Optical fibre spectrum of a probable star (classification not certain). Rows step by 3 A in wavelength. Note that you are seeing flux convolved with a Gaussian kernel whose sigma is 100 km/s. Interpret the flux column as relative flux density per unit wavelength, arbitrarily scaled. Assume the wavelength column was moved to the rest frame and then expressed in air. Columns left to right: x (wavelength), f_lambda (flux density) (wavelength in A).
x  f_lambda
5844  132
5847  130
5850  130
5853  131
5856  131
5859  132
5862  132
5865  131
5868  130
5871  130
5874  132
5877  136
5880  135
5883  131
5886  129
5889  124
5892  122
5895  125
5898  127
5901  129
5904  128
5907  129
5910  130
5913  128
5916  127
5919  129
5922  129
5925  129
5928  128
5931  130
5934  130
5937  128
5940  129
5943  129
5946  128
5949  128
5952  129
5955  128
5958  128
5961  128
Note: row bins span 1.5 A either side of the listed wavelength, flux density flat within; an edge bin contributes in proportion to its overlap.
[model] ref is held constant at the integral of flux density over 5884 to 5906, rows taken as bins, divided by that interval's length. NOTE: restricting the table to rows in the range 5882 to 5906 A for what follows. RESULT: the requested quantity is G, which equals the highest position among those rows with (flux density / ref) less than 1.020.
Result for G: 5904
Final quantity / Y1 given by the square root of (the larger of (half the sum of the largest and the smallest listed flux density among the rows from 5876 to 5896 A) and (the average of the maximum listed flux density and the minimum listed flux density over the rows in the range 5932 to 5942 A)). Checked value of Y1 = 11.4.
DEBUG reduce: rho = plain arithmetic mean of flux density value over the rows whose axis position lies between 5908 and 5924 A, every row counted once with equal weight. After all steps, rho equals 128.6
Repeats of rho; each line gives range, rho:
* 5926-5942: 129.0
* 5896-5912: 128.6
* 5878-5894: 128.2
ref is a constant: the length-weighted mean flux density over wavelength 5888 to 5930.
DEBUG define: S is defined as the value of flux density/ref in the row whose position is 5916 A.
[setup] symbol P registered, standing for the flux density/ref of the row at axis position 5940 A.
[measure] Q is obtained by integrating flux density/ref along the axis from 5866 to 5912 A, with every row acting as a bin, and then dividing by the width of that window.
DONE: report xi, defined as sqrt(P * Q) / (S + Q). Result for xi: 0.504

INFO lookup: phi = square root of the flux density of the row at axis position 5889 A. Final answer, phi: 11.1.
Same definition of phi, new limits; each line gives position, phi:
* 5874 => 11.5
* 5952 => 11.4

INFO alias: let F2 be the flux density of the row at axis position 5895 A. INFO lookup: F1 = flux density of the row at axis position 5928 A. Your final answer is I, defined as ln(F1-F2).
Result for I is 1.1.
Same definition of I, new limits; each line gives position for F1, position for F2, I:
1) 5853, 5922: 0.7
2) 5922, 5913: 0.0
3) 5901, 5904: 0.0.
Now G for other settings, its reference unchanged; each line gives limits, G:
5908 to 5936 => 5928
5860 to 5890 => 5889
